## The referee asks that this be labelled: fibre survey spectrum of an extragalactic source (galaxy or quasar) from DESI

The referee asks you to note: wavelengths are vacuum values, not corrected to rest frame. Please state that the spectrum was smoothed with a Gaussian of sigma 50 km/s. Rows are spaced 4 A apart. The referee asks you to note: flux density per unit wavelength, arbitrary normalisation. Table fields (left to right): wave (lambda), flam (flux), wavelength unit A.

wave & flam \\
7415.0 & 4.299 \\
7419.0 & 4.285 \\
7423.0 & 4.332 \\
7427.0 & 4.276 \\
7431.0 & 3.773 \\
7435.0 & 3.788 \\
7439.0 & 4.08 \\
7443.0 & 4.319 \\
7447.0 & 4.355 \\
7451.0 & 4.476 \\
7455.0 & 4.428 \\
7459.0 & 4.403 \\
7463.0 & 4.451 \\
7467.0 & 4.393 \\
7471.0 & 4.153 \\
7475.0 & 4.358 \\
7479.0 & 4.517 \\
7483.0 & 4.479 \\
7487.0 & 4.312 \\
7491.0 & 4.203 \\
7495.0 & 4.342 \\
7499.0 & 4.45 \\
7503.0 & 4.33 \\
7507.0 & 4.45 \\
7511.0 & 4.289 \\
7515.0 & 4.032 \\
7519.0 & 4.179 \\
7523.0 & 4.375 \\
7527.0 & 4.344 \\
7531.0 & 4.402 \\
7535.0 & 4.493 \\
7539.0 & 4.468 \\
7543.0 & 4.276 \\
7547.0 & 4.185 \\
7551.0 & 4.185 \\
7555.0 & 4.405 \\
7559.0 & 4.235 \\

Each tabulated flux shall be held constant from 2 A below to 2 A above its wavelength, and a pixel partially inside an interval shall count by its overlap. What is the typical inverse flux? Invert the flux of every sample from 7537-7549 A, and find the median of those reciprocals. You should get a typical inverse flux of 0.234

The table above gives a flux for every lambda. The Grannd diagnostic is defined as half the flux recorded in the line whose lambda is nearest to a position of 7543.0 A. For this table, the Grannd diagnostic 2.14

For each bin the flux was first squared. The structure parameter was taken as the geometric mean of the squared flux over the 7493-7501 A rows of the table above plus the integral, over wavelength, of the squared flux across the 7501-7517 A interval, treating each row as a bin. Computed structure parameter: 312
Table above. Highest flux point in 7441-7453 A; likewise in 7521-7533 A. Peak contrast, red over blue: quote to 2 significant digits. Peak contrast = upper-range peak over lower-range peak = 0.98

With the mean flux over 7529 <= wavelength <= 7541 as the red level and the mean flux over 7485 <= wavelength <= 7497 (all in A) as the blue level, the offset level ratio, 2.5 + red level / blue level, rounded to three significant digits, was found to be 3.54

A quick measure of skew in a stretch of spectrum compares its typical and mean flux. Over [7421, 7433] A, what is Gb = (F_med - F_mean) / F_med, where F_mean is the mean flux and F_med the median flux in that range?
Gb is 0.035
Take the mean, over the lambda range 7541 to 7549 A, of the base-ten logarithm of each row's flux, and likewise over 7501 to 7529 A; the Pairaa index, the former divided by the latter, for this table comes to 0.991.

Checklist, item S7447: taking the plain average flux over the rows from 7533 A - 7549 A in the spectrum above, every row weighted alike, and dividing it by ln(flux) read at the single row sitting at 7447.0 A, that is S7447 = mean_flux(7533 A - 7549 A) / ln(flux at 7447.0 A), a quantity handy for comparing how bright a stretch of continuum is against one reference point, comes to 2.96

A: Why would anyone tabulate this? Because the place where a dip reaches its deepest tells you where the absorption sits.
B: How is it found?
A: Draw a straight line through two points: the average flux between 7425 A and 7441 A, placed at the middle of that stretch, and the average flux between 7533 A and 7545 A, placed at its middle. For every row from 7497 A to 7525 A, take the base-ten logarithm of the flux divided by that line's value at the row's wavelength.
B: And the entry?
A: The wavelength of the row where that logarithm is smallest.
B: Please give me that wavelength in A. 7515.0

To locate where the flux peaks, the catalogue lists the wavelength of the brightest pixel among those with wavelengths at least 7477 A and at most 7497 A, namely 7479.0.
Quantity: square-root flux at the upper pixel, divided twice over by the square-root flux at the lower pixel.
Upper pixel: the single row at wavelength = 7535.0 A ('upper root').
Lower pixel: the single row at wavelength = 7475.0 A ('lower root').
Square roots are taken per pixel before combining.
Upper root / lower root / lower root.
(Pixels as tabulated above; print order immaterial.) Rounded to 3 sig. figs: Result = 0.486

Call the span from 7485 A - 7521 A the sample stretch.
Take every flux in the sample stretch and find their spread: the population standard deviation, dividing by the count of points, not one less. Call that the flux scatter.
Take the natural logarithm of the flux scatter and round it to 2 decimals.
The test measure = -2.07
